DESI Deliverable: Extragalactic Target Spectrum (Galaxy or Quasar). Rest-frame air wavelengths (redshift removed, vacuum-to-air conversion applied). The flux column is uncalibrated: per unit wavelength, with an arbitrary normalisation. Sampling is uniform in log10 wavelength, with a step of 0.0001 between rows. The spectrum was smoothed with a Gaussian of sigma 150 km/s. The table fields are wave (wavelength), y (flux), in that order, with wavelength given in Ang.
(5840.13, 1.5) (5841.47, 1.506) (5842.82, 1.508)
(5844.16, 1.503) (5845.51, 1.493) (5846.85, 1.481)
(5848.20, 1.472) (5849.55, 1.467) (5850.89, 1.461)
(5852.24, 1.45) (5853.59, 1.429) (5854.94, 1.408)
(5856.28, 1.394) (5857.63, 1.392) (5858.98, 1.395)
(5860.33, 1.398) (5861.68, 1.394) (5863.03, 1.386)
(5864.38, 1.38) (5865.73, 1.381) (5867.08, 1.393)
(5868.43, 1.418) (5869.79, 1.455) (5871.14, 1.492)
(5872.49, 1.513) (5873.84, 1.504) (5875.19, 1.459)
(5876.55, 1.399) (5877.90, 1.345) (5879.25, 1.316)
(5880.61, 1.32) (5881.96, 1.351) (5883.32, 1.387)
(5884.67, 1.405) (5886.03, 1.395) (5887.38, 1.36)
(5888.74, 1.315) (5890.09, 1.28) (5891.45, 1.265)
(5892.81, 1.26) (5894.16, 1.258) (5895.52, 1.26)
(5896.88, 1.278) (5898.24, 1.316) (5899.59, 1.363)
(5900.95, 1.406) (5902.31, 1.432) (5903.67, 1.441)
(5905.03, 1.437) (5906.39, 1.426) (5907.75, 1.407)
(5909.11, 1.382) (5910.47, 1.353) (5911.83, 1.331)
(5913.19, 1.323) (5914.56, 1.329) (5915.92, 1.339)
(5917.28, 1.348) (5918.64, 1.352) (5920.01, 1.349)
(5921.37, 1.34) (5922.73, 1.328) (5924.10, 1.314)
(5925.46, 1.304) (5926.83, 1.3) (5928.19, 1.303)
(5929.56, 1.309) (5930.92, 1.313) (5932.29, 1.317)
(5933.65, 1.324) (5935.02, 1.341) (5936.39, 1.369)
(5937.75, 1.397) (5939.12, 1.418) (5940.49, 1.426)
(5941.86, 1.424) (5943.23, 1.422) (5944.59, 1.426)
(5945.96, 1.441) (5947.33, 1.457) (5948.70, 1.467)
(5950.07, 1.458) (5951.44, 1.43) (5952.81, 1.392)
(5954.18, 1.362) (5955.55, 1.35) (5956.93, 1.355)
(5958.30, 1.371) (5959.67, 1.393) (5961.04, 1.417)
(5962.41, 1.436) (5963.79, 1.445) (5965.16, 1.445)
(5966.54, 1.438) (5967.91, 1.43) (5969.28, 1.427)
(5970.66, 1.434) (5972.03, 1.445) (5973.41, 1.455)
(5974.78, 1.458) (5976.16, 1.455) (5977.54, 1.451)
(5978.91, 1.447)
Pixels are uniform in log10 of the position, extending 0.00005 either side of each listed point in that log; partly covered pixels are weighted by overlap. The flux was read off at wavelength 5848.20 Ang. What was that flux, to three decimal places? 1.472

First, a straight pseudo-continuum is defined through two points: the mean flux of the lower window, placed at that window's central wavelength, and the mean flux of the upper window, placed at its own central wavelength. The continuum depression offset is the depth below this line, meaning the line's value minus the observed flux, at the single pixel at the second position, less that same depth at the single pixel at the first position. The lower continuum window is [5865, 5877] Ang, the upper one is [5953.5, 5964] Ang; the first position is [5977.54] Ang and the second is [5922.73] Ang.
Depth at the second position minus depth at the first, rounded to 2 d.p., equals 0.16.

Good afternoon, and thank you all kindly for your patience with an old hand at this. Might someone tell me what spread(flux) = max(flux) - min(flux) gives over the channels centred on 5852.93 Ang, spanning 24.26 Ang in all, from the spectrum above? 0.13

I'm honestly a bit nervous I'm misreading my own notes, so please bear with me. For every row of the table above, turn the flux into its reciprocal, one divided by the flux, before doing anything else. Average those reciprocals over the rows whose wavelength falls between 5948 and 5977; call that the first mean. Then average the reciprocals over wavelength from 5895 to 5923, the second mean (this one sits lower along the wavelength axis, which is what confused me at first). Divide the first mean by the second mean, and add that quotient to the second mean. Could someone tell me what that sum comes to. 1.69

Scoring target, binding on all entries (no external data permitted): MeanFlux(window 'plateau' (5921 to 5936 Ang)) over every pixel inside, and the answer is 1.318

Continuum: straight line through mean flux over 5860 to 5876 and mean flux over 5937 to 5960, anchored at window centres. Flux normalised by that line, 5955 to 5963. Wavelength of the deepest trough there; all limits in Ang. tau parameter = 5955.55 Ang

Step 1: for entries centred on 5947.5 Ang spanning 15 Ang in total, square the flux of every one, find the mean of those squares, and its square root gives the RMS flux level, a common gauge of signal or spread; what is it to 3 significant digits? 1.43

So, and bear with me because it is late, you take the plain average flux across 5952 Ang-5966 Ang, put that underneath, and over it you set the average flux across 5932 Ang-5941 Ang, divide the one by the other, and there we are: 0.98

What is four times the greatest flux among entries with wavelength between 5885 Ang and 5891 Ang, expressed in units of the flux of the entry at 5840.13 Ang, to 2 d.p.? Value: 3.72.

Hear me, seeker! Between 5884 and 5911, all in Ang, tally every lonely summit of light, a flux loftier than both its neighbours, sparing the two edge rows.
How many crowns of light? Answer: 1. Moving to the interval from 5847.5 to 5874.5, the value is 2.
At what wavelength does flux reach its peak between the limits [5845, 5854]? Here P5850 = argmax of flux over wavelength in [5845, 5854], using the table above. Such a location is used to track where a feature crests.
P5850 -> 5845.51 Ang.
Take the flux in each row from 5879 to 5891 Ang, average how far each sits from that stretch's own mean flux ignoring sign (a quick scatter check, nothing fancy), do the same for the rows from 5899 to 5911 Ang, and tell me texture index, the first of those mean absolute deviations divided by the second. 1.4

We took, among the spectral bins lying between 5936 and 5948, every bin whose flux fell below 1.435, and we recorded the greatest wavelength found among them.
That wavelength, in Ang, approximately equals 5944.59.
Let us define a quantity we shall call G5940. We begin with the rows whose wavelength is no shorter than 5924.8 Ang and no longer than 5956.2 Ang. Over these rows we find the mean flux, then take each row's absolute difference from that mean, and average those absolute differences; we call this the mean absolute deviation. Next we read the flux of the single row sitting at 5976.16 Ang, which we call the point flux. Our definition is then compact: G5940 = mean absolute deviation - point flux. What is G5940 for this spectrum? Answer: -1.403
